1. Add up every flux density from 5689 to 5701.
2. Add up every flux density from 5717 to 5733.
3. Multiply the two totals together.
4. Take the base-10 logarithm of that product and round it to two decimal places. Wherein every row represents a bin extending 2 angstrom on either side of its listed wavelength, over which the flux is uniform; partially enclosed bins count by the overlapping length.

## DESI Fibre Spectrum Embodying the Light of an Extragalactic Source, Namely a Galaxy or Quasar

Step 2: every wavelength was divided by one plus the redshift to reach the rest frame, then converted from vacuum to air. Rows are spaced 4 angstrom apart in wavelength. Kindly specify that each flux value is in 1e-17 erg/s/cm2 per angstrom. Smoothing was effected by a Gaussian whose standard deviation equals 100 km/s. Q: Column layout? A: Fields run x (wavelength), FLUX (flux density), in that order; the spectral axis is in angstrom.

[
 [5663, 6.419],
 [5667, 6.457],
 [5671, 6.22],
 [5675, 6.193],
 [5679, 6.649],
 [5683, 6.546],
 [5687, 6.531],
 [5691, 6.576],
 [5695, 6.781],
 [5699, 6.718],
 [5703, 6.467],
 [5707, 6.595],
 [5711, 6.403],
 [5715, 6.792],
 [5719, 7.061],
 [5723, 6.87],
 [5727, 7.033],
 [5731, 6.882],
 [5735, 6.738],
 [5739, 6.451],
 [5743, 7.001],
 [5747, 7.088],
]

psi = 2.75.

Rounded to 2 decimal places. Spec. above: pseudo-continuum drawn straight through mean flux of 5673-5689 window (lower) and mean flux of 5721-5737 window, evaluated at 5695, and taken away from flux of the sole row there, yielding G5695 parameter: 0.18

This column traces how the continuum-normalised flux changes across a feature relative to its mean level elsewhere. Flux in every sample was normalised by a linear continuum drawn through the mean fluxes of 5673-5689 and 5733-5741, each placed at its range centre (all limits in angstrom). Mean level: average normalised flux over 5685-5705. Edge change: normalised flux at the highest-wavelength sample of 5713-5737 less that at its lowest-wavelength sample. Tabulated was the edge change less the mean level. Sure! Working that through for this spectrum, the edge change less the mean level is -1.03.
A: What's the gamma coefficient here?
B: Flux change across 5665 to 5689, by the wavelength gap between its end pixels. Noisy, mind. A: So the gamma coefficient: 0.004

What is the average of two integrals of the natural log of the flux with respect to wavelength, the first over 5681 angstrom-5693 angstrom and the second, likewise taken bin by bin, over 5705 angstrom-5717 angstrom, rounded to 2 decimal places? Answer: 22.60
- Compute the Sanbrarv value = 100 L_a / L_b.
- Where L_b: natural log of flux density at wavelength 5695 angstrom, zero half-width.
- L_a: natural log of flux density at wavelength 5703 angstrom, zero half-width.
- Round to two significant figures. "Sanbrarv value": 98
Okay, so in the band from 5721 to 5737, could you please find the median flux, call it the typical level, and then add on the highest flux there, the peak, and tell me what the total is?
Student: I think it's 13.9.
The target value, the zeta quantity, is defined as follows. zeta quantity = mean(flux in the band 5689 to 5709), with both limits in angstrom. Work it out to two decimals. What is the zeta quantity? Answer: 6.63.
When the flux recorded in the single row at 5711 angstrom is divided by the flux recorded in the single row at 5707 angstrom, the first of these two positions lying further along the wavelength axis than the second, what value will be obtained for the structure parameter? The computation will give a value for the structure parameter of 0.97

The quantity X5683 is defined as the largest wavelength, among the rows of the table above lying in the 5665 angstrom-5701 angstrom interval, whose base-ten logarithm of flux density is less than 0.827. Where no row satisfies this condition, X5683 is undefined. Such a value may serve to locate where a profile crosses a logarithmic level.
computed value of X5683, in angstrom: 5691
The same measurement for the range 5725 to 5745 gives 5739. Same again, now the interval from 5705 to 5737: 5711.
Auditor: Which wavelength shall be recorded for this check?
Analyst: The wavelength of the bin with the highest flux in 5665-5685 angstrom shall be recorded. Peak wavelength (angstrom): 5679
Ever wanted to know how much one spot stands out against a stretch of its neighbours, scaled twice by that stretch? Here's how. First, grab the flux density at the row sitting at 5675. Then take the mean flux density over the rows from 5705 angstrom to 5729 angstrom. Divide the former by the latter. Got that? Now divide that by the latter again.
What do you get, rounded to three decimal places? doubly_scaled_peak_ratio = 0.134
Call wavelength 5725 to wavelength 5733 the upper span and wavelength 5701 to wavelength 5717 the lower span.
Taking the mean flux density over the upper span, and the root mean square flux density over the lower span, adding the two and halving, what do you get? 6.76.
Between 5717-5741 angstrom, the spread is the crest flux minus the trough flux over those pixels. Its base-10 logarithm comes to -0.21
